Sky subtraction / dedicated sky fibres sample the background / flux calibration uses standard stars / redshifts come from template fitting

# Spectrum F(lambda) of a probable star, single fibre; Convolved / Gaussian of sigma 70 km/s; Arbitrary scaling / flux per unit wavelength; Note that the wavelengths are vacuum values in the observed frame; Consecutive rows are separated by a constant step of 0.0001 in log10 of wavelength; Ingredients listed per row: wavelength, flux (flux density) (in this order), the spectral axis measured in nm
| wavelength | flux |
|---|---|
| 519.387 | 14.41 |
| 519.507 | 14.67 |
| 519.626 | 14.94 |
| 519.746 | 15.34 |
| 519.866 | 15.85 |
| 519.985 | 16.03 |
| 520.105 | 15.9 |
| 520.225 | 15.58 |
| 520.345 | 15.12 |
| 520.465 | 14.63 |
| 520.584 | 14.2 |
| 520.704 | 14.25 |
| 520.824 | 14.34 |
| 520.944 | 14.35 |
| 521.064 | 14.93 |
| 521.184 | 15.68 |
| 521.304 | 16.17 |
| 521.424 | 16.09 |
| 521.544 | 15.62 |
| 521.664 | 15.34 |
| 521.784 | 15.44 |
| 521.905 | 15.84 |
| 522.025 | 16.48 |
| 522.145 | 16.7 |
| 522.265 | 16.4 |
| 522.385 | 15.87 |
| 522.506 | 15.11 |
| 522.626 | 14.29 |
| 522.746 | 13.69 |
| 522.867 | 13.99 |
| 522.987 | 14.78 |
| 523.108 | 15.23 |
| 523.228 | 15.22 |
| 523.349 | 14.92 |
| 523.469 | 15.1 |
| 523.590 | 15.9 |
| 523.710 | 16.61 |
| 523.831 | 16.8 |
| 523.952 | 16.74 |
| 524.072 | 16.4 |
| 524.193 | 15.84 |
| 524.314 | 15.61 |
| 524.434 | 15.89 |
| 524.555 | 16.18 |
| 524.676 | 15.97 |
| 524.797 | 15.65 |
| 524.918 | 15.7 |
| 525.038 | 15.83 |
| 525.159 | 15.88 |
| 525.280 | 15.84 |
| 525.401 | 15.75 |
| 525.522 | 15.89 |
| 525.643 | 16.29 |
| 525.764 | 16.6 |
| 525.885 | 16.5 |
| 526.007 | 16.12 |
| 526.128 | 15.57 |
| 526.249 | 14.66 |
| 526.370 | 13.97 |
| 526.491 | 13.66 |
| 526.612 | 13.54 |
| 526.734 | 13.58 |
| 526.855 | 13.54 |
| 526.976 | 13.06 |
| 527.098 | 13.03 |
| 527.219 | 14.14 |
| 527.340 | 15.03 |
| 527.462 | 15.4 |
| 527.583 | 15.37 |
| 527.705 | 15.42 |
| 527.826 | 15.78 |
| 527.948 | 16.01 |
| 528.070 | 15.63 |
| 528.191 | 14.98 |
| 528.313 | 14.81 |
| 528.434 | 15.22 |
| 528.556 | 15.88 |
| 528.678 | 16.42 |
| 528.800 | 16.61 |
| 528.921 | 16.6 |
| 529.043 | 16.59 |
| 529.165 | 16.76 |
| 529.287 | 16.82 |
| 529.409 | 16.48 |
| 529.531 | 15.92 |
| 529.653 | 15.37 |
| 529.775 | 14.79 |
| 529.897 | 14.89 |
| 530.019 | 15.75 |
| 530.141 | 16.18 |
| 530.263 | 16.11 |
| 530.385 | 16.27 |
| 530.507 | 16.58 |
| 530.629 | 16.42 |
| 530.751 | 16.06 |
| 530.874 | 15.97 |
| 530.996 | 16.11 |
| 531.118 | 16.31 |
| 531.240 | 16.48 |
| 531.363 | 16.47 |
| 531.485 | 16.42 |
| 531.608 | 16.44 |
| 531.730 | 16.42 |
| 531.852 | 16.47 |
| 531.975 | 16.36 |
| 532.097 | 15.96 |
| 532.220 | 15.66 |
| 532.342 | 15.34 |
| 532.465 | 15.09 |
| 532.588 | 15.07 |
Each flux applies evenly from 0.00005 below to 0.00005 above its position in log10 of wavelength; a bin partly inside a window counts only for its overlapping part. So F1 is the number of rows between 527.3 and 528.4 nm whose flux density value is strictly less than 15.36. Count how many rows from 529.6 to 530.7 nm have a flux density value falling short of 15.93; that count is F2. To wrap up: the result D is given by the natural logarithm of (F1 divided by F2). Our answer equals -0.29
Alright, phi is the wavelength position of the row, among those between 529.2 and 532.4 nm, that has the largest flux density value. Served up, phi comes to 529.287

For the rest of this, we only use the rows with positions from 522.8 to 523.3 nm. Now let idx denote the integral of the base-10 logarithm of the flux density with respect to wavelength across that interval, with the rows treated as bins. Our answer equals 0.584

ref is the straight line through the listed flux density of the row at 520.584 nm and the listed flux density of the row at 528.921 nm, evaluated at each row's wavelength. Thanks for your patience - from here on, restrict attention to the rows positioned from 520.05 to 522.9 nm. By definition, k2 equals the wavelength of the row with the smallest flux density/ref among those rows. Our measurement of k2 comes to 522.746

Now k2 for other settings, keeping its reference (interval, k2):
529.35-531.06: 529.775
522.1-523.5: 522.746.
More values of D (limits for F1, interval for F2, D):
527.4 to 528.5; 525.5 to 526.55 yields -0.51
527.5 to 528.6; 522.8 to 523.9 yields -0.85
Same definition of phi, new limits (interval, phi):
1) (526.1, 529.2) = 529.165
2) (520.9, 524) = 523.831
